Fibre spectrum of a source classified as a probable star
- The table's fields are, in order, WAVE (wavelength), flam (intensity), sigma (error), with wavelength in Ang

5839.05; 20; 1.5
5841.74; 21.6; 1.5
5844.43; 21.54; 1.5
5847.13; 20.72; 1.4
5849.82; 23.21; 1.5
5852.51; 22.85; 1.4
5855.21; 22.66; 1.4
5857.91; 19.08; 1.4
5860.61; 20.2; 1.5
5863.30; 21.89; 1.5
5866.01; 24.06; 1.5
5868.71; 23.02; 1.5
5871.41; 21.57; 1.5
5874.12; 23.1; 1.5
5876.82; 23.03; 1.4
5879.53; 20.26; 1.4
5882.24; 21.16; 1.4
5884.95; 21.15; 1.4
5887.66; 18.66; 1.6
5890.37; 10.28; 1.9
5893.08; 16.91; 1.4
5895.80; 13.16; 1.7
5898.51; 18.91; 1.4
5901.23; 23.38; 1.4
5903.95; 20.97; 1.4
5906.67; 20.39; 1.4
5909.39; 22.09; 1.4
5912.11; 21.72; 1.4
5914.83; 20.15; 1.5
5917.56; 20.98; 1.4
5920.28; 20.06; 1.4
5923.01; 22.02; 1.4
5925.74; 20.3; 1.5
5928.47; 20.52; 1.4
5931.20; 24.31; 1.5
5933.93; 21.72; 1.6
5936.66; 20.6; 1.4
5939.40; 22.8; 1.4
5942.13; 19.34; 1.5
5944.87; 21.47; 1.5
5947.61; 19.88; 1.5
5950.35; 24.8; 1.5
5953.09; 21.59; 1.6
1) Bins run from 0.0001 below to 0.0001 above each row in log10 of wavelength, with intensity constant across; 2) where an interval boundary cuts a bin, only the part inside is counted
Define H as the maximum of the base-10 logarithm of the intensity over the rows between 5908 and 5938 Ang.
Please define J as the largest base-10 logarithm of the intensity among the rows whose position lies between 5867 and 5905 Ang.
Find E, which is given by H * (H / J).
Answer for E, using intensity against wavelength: 1.40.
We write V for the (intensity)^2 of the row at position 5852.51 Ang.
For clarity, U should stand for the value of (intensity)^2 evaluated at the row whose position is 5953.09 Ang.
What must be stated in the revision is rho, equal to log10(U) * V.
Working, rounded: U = 466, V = 522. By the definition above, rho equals 1393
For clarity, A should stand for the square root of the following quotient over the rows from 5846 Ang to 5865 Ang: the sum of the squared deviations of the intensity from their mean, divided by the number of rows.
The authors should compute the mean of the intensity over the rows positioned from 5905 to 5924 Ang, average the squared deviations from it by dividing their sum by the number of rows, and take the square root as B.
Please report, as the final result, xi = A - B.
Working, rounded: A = 1.4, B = 0.82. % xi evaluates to 0.6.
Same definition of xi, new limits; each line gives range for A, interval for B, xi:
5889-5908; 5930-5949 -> 2.7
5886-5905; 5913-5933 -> 2.7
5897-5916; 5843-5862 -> -0.1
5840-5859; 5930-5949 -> -0.3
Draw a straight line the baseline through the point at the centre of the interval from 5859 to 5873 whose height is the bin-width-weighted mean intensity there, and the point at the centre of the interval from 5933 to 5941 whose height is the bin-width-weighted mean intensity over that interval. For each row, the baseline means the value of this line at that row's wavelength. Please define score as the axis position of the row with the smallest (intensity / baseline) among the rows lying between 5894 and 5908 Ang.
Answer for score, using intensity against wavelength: 5895.80 Ang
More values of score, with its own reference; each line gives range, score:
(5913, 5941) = 5920.28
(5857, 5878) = 5857.91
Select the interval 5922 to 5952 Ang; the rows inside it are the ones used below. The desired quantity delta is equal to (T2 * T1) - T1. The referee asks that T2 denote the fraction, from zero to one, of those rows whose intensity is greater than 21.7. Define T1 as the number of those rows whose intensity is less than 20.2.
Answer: -1.1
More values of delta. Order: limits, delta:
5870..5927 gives -5.0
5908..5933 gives -1.1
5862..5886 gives 0.0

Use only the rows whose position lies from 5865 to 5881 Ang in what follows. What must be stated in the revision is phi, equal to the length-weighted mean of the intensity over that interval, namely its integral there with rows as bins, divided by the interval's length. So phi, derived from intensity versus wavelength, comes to 22.5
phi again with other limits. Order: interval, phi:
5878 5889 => 20.3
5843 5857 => 22.1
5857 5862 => 19.7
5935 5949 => 20.8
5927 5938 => 21.8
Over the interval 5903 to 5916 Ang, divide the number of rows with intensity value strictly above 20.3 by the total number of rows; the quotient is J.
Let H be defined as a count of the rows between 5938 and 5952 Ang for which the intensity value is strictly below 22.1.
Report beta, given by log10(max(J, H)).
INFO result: 0.48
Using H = 3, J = 0.80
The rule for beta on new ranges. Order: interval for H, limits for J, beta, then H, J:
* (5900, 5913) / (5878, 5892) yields 0.60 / 4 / 0.40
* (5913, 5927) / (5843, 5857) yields 0.70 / 5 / 1.00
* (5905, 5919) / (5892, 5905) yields 0.70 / 5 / 0.40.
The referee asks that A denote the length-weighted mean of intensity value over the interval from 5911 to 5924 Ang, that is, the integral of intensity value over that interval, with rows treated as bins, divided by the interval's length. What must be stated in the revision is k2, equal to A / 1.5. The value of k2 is 14.0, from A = 20.9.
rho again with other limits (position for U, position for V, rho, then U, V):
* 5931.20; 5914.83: 1125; 591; 406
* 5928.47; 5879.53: 1077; 421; 410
